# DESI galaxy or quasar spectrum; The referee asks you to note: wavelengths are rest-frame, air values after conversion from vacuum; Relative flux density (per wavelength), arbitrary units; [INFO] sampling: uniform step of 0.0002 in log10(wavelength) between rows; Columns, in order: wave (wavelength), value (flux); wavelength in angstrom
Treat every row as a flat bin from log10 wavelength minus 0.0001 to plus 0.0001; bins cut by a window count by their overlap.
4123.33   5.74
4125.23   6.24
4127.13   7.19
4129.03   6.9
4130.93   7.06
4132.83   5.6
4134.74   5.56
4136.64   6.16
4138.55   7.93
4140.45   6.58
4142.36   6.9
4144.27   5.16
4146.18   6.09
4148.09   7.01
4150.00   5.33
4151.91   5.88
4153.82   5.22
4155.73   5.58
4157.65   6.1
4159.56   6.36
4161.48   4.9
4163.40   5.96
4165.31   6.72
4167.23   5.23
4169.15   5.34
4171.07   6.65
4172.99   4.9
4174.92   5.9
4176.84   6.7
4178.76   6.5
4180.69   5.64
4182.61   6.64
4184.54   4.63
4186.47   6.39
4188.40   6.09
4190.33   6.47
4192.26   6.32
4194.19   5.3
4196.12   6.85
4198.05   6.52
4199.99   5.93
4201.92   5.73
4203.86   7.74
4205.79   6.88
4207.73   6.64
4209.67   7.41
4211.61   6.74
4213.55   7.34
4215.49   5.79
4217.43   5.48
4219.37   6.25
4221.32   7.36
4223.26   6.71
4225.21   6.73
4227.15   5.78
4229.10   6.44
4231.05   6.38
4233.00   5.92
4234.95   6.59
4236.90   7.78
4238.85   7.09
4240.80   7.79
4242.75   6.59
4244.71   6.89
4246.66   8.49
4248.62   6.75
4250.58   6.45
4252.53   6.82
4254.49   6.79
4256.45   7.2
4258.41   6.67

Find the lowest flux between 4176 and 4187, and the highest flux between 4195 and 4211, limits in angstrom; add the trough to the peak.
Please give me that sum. 12.4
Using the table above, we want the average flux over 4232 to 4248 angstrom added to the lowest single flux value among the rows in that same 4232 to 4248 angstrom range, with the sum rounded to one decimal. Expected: 13.1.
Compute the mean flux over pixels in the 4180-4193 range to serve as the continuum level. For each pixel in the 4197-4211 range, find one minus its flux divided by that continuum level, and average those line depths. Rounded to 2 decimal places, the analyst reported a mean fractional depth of -0.11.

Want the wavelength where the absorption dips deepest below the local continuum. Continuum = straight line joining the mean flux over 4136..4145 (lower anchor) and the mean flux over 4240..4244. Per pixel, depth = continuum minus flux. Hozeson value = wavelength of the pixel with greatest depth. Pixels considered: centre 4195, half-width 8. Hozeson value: 4194.19 angstrom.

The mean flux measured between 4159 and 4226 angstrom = 6.2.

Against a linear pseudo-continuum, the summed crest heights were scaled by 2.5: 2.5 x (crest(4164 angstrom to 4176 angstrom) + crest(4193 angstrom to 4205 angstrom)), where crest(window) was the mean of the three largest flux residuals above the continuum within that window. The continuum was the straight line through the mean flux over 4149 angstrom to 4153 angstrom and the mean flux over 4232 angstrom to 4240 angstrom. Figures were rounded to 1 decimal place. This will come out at 3.1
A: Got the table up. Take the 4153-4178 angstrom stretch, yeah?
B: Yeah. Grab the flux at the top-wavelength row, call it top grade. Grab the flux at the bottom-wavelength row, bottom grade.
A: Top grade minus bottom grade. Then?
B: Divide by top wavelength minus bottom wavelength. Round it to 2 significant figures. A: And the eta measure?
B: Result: 0.064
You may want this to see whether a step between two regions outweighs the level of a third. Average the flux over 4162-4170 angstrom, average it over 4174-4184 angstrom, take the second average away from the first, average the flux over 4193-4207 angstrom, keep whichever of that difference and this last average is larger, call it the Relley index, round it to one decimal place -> 6.4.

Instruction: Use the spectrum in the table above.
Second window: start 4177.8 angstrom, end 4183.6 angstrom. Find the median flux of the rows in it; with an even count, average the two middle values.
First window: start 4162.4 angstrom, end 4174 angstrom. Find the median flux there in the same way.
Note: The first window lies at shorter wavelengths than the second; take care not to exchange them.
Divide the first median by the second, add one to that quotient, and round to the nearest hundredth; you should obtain 1.87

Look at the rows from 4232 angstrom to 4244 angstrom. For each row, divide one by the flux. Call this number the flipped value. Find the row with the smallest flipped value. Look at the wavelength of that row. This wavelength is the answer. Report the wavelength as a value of 4240.80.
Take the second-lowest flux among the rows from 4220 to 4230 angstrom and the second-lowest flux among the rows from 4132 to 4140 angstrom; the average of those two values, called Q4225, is 6.02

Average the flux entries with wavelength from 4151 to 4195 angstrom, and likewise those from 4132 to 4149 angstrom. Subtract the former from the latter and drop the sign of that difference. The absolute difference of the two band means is 0.44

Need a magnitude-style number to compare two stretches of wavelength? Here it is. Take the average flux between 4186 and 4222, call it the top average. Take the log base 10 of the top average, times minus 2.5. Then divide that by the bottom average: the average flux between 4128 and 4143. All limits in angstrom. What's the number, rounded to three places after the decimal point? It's -0.308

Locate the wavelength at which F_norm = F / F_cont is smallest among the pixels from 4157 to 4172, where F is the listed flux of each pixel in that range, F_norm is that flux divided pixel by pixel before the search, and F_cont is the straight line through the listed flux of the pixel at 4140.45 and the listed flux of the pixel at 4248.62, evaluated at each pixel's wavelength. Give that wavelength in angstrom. 4161.48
